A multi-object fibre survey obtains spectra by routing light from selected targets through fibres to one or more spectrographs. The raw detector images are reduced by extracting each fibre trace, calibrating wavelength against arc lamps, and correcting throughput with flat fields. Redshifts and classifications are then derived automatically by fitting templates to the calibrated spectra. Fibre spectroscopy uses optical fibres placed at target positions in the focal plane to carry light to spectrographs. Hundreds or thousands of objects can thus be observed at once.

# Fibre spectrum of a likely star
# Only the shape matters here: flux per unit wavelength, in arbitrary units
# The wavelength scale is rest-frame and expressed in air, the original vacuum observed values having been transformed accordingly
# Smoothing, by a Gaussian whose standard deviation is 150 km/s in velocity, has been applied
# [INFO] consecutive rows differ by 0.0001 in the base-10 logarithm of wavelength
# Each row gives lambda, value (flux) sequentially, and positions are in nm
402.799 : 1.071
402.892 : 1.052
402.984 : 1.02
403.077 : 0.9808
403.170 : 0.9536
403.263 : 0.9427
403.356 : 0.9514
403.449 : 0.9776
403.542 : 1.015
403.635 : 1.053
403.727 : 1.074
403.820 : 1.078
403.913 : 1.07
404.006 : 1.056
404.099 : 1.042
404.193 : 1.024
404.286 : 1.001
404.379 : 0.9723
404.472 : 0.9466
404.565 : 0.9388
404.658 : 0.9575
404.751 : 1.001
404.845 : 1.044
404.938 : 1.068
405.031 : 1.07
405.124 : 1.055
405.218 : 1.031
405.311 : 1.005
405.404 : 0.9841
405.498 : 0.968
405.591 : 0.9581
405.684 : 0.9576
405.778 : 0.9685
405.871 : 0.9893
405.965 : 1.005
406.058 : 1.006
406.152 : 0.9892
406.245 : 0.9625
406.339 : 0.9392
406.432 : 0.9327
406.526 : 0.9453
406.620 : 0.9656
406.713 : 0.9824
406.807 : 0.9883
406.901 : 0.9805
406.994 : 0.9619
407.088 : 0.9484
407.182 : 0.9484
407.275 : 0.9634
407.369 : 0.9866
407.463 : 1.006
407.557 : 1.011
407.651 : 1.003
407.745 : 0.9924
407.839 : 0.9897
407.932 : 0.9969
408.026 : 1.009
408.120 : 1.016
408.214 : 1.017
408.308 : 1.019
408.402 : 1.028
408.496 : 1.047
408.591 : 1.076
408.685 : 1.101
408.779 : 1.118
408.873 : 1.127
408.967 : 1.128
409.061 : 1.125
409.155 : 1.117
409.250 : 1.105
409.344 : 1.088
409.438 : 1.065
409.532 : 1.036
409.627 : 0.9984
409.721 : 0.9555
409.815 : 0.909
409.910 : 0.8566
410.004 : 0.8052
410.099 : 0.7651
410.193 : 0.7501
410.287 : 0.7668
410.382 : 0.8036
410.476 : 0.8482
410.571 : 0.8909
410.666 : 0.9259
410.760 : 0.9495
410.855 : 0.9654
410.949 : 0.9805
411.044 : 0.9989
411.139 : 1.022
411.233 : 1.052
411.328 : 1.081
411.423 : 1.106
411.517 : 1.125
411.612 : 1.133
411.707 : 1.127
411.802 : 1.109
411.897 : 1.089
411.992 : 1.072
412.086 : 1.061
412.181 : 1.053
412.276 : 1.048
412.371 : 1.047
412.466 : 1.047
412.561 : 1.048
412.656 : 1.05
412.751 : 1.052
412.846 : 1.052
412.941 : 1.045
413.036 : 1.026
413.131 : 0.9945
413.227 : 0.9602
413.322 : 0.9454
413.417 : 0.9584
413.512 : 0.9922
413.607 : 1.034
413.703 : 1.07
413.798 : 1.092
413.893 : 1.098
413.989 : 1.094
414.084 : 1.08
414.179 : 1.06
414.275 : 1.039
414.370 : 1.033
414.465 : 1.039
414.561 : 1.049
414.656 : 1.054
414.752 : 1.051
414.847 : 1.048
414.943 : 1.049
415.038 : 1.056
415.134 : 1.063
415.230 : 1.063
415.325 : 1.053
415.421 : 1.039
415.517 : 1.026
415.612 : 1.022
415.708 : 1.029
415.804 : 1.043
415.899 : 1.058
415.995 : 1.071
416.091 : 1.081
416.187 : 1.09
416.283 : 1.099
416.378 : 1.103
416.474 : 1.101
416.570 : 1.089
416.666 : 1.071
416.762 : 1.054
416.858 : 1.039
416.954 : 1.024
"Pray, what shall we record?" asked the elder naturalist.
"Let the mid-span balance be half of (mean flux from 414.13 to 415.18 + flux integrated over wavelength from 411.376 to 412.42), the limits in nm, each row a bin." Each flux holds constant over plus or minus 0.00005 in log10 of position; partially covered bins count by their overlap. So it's 1.09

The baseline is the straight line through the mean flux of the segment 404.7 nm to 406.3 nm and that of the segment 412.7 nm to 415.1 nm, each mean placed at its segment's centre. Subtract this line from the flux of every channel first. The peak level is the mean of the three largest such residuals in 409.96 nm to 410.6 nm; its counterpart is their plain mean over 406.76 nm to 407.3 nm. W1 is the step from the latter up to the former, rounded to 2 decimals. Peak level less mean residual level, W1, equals -0.13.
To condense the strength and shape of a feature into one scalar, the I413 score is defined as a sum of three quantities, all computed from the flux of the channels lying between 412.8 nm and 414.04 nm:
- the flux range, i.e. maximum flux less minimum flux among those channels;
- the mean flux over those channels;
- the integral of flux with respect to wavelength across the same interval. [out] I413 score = 2.45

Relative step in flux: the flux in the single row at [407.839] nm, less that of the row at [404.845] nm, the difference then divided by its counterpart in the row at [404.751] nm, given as -0.054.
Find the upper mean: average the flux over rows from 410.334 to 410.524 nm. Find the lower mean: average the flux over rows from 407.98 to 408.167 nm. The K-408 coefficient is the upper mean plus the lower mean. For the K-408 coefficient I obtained 1.84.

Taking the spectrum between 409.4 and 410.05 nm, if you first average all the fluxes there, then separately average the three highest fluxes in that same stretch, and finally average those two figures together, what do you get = 0.99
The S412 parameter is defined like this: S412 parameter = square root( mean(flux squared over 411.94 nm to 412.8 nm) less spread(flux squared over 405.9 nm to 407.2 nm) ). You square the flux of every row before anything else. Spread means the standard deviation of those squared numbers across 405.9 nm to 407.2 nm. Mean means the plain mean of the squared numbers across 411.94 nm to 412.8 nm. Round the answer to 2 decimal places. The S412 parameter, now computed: 1.03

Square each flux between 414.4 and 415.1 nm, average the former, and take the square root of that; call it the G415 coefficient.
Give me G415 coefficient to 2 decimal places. 1.05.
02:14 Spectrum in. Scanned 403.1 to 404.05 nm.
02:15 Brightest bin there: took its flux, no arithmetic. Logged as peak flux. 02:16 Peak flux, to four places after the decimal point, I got 1.0780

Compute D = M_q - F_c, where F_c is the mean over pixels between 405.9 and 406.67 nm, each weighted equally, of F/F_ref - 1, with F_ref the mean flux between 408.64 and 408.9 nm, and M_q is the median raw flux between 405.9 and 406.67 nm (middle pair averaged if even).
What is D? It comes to 1.10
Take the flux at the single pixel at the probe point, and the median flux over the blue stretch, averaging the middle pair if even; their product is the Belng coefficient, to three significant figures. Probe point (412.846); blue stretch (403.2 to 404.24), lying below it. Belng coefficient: 1.10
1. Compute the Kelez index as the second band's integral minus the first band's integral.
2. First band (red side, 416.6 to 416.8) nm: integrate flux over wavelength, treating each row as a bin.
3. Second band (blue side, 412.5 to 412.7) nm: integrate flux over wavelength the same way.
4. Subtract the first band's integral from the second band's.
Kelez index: 0.00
